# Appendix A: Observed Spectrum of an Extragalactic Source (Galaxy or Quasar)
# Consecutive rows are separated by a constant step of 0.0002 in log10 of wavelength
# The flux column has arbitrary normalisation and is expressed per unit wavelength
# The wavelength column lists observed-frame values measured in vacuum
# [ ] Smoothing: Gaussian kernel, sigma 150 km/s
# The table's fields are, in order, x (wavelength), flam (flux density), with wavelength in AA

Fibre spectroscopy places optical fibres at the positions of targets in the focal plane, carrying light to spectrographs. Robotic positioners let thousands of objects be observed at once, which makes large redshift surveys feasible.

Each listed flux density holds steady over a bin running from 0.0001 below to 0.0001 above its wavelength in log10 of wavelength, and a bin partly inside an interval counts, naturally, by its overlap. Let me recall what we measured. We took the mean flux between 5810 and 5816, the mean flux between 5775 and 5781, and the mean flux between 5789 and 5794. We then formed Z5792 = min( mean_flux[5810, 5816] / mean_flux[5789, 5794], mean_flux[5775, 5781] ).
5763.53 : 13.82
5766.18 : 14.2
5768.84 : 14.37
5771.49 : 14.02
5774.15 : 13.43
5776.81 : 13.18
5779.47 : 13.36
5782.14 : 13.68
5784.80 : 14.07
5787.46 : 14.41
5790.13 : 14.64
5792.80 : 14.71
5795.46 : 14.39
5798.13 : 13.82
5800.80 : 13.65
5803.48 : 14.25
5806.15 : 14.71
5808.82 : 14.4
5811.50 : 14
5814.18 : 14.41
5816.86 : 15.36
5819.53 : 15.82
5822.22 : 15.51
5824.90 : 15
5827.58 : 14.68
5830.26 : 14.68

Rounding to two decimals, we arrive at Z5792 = 0.97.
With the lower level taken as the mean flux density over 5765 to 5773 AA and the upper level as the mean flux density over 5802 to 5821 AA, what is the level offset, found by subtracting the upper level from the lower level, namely -0.5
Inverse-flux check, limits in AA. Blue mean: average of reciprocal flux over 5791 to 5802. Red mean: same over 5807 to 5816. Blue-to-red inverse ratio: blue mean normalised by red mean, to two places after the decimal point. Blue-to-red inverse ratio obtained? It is 1.01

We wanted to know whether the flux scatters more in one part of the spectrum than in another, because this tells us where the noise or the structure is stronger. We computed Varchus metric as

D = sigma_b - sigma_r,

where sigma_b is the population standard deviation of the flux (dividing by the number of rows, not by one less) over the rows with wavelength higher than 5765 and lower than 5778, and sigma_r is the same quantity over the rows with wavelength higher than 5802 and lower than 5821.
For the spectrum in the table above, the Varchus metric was -0.15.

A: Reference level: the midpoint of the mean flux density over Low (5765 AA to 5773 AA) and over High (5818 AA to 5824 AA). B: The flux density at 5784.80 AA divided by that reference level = 0.94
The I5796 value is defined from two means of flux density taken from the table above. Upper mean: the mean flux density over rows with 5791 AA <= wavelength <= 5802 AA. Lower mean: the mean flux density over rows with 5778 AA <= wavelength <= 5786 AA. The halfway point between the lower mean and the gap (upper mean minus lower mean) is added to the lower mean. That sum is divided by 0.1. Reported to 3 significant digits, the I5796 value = 208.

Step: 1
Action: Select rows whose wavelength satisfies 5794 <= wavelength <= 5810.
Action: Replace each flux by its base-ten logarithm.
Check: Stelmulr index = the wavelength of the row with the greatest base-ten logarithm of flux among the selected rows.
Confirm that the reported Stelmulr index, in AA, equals 5806.15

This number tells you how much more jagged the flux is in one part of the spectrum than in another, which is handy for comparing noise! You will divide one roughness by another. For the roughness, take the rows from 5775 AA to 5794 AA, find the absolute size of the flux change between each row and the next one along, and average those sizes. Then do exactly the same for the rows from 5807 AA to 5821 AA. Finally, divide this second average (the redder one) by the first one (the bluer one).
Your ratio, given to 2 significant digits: 2.2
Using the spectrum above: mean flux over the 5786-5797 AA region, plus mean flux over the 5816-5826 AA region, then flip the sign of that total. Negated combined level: -30.0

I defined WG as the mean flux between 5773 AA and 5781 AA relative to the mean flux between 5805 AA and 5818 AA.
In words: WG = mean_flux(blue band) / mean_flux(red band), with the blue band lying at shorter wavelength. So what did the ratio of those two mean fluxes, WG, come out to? 0.91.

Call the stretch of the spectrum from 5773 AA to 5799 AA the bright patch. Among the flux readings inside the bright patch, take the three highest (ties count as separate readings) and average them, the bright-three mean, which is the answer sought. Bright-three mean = 14.6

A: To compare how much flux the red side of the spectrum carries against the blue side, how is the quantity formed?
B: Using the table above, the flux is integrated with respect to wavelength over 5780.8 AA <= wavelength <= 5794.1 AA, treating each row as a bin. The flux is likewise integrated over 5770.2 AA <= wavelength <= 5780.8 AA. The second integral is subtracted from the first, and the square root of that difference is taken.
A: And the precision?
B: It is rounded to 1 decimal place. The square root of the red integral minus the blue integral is 6.9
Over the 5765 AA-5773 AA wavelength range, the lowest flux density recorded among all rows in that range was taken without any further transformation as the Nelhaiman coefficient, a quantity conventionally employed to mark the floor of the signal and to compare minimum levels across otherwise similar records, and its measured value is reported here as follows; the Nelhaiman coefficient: 14.02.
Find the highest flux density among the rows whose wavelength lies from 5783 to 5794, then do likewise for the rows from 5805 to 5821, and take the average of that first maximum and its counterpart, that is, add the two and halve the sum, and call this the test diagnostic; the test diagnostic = 15.3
